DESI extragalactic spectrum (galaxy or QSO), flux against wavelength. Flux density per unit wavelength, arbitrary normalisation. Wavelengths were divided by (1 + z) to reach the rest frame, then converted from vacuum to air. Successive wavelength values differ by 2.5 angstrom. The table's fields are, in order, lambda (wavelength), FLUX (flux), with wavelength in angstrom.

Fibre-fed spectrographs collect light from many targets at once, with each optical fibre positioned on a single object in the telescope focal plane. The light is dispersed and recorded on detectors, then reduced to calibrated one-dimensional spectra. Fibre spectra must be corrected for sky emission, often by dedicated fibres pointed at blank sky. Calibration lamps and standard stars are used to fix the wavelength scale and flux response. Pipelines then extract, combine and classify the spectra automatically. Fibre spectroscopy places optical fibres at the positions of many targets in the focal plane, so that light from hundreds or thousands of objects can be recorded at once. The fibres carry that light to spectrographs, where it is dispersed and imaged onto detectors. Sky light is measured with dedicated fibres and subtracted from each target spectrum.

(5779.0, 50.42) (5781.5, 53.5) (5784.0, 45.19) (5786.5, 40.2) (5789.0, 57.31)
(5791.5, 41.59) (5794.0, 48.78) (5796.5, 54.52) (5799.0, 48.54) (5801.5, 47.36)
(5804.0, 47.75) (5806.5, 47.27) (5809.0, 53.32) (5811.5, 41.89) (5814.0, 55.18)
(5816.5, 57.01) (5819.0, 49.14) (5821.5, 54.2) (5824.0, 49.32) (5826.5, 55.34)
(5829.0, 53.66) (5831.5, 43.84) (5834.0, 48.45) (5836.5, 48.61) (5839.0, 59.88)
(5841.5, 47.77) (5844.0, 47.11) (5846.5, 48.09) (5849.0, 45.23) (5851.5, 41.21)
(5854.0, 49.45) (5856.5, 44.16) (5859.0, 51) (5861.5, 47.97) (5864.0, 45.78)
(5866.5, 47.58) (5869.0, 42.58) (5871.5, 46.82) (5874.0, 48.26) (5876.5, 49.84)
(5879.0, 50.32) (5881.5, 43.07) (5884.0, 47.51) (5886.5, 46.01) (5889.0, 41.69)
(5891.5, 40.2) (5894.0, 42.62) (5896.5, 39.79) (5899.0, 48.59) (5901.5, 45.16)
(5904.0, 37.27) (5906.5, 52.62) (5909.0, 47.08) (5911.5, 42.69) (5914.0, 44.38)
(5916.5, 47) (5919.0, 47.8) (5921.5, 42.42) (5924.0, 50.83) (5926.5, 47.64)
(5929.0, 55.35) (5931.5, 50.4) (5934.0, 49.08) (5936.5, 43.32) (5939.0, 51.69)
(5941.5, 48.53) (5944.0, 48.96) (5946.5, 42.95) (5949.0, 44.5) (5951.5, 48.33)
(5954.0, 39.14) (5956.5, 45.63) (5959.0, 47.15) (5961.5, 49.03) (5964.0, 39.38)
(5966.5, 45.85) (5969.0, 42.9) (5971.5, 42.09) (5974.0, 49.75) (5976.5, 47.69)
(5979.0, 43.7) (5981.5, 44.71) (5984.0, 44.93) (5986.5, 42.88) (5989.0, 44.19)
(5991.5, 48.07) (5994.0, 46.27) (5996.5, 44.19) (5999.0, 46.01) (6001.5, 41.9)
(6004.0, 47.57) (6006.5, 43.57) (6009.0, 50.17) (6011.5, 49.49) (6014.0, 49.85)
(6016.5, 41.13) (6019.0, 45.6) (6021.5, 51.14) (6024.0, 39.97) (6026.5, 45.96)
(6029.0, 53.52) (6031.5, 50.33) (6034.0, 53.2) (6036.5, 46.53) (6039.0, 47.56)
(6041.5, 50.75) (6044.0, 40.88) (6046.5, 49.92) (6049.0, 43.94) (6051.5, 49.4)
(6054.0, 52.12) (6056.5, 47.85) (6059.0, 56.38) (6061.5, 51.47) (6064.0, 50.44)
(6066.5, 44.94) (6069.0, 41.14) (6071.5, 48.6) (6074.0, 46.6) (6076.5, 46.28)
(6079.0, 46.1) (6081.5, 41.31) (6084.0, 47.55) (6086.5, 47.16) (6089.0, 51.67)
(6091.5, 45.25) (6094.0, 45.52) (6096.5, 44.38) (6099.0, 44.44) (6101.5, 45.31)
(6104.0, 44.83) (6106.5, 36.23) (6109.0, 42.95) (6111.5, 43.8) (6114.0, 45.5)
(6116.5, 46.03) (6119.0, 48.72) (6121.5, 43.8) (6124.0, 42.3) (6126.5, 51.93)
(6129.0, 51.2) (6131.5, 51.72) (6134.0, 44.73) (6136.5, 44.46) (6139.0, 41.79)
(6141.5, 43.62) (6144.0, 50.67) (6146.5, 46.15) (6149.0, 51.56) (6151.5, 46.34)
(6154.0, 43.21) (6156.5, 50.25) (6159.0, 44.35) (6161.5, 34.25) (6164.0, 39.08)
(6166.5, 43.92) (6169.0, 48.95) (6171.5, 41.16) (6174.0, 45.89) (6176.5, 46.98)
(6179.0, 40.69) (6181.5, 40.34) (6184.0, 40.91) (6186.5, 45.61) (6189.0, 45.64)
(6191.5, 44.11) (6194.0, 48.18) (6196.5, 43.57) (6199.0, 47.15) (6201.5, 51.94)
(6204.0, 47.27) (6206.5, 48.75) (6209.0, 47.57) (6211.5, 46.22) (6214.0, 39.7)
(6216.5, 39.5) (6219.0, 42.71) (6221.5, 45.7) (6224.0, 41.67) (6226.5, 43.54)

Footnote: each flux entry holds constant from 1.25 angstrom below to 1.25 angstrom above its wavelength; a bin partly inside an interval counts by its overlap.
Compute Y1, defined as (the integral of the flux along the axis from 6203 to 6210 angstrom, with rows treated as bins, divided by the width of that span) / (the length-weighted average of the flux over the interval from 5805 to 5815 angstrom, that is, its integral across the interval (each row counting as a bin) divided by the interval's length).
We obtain 0.97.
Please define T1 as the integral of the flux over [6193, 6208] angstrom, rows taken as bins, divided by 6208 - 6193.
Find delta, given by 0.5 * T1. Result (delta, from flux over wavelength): 23.9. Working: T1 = 48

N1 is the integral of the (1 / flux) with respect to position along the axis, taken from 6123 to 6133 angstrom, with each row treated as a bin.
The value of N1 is 0.20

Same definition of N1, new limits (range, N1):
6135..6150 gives 0.33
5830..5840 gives 0.20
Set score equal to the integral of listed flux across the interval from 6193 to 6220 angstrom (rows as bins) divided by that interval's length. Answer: 45.7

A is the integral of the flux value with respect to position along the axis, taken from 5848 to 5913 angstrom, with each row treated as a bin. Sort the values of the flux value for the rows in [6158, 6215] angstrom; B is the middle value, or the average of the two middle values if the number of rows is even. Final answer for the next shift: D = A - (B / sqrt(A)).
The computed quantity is 2960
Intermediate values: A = 2961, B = 45.6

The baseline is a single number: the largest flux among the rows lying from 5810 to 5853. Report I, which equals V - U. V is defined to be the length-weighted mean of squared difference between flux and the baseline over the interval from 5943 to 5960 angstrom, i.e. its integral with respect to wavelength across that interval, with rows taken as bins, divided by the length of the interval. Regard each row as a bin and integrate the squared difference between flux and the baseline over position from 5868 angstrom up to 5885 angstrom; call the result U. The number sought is -2742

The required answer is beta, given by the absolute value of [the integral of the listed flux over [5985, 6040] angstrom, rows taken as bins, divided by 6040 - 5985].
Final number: 46.8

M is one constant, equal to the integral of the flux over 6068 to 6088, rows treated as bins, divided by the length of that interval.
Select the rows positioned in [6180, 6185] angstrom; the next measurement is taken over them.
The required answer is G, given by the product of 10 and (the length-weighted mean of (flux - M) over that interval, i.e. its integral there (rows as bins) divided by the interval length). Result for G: -51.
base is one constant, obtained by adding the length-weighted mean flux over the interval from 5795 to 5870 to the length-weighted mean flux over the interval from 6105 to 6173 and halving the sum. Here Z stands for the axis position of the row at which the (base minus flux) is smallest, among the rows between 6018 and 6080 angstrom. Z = 6059.0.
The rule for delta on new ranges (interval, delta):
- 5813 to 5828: 26.7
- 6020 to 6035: 24.4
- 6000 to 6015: 23.5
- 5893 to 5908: 22.2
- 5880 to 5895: 21.8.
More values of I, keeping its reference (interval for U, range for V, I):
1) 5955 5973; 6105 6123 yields -4126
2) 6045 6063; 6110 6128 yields -1789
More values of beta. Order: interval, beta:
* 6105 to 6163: 45.4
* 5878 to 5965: 46.0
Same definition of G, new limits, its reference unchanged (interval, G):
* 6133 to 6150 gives 4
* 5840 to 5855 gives 9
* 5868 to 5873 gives -7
